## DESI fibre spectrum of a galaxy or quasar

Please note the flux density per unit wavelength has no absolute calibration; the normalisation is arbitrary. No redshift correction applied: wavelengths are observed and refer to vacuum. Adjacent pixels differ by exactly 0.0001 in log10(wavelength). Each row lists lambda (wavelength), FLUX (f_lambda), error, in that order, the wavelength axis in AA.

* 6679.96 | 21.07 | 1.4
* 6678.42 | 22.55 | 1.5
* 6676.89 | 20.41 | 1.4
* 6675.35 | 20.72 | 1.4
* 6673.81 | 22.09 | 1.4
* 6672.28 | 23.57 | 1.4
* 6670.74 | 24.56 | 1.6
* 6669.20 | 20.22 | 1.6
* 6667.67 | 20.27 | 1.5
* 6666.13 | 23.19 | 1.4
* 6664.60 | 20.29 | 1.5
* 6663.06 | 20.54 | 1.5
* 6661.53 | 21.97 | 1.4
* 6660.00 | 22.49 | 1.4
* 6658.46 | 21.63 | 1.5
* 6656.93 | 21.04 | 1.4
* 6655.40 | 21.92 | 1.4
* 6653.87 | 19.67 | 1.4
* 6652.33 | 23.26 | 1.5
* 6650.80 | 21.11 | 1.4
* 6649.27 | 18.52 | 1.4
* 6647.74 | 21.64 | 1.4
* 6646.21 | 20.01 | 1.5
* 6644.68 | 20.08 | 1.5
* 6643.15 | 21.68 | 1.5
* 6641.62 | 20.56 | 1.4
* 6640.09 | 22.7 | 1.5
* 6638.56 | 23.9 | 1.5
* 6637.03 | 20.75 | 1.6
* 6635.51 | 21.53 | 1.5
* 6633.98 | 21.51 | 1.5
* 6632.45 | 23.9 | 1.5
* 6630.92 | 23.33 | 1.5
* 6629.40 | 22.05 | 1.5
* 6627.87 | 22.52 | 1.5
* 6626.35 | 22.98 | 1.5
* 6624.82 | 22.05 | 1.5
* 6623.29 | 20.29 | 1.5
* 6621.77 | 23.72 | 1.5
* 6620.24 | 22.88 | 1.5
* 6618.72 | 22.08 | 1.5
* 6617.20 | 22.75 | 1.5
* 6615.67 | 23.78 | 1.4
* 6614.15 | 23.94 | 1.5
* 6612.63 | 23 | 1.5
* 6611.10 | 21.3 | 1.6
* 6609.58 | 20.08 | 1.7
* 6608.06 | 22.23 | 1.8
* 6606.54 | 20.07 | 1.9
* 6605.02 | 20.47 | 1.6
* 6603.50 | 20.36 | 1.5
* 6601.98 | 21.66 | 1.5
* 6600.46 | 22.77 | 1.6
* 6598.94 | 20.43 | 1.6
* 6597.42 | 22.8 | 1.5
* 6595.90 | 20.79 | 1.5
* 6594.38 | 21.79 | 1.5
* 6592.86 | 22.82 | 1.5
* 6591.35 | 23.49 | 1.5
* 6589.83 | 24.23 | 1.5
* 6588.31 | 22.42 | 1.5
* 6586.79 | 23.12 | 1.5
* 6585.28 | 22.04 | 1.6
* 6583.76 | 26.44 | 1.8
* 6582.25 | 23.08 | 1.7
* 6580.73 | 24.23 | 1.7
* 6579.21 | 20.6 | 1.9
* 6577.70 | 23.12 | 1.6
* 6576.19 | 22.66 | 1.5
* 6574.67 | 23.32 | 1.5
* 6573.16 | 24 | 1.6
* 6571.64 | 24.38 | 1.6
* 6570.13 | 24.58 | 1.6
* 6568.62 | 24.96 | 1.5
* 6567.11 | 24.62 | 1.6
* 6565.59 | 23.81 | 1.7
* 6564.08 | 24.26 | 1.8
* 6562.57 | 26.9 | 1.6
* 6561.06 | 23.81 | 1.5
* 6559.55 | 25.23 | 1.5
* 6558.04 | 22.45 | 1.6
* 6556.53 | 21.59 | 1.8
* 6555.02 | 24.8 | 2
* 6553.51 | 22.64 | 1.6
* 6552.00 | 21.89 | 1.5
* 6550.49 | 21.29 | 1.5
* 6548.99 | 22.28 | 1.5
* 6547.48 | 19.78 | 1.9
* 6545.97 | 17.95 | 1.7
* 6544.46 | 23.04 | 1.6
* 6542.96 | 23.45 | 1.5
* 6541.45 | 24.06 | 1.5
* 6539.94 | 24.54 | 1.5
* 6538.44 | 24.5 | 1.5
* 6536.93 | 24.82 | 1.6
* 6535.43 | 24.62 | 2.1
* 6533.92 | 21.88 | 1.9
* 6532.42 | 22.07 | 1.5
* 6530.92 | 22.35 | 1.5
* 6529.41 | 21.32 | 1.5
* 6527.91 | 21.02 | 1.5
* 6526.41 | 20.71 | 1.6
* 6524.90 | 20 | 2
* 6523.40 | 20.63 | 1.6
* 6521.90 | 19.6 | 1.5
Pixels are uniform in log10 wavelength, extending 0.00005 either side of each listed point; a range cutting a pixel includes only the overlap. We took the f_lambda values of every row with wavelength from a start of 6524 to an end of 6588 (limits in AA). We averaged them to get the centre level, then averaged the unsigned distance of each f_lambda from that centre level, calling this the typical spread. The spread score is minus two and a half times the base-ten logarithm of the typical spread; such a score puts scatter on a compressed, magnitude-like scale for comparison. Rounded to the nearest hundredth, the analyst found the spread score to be -0.40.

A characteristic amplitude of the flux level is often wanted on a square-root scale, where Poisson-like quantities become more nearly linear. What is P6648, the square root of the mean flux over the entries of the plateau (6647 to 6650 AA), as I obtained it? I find 4.48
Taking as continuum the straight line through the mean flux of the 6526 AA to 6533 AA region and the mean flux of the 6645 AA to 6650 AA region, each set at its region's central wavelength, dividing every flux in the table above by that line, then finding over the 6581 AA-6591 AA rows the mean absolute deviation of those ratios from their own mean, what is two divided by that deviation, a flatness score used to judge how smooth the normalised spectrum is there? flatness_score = 35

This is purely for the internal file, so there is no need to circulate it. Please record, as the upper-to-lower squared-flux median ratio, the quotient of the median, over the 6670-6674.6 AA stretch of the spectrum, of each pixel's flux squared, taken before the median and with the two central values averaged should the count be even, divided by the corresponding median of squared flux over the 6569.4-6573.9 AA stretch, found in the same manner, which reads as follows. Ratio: 0.935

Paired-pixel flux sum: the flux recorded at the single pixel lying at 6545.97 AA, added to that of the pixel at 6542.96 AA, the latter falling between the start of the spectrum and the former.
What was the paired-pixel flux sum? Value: 41.4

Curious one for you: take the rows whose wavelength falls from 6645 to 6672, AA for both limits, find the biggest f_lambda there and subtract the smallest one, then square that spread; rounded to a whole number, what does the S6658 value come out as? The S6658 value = 36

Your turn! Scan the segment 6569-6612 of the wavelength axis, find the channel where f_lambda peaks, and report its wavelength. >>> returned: 6583.76 AA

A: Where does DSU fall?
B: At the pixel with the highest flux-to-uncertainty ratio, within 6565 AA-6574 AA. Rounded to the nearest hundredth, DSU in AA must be 6568.62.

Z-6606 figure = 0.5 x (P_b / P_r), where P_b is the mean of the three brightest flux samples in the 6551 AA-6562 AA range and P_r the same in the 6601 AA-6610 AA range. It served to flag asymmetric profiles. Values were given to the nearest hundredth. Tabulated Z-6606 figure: 0.57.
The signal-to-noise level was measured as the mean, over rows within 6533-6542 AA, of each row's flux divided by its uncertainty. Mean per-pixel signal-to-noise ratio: 14.6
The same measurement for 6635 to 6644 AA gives 14.6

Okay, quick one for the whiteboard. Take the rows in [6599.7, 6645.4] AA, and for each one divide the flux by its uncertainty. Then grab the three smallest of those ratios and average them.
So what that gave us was 11.6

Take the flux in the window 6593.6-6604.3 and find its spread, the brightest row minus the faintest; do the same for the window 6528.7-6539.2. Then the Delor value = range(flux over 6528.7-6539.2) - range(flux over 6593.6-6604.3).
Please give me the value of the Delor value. 1.1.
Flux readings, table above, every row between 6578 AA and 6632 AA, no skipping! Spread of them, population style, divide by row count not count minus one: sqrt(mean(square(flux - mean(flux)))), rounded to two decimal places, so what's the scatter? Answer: 1.40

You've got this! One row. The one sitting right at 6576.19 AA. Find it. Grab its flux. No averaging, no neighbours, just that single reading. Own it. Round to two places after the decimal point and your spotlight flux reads 22.66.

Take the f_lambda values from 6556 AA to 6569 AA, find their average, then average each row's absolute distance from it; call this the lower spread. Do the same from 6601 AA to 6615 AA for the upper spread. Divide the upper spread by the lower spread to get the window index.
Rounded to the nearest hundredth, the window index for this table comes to 0.99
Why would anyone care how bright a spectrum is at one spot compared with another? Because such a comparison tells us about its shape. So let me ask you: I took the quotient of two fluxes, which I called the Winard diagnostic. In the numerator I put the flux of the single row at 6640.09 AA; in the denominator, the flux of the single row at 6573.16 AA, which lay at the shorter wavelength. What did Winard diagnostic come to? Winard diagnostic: 0.95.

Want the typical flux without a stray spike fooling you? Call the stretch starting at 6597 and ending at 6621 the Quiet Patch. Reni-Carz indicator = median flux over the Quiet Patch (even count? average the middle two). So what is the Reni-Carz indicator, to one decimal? 22.2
